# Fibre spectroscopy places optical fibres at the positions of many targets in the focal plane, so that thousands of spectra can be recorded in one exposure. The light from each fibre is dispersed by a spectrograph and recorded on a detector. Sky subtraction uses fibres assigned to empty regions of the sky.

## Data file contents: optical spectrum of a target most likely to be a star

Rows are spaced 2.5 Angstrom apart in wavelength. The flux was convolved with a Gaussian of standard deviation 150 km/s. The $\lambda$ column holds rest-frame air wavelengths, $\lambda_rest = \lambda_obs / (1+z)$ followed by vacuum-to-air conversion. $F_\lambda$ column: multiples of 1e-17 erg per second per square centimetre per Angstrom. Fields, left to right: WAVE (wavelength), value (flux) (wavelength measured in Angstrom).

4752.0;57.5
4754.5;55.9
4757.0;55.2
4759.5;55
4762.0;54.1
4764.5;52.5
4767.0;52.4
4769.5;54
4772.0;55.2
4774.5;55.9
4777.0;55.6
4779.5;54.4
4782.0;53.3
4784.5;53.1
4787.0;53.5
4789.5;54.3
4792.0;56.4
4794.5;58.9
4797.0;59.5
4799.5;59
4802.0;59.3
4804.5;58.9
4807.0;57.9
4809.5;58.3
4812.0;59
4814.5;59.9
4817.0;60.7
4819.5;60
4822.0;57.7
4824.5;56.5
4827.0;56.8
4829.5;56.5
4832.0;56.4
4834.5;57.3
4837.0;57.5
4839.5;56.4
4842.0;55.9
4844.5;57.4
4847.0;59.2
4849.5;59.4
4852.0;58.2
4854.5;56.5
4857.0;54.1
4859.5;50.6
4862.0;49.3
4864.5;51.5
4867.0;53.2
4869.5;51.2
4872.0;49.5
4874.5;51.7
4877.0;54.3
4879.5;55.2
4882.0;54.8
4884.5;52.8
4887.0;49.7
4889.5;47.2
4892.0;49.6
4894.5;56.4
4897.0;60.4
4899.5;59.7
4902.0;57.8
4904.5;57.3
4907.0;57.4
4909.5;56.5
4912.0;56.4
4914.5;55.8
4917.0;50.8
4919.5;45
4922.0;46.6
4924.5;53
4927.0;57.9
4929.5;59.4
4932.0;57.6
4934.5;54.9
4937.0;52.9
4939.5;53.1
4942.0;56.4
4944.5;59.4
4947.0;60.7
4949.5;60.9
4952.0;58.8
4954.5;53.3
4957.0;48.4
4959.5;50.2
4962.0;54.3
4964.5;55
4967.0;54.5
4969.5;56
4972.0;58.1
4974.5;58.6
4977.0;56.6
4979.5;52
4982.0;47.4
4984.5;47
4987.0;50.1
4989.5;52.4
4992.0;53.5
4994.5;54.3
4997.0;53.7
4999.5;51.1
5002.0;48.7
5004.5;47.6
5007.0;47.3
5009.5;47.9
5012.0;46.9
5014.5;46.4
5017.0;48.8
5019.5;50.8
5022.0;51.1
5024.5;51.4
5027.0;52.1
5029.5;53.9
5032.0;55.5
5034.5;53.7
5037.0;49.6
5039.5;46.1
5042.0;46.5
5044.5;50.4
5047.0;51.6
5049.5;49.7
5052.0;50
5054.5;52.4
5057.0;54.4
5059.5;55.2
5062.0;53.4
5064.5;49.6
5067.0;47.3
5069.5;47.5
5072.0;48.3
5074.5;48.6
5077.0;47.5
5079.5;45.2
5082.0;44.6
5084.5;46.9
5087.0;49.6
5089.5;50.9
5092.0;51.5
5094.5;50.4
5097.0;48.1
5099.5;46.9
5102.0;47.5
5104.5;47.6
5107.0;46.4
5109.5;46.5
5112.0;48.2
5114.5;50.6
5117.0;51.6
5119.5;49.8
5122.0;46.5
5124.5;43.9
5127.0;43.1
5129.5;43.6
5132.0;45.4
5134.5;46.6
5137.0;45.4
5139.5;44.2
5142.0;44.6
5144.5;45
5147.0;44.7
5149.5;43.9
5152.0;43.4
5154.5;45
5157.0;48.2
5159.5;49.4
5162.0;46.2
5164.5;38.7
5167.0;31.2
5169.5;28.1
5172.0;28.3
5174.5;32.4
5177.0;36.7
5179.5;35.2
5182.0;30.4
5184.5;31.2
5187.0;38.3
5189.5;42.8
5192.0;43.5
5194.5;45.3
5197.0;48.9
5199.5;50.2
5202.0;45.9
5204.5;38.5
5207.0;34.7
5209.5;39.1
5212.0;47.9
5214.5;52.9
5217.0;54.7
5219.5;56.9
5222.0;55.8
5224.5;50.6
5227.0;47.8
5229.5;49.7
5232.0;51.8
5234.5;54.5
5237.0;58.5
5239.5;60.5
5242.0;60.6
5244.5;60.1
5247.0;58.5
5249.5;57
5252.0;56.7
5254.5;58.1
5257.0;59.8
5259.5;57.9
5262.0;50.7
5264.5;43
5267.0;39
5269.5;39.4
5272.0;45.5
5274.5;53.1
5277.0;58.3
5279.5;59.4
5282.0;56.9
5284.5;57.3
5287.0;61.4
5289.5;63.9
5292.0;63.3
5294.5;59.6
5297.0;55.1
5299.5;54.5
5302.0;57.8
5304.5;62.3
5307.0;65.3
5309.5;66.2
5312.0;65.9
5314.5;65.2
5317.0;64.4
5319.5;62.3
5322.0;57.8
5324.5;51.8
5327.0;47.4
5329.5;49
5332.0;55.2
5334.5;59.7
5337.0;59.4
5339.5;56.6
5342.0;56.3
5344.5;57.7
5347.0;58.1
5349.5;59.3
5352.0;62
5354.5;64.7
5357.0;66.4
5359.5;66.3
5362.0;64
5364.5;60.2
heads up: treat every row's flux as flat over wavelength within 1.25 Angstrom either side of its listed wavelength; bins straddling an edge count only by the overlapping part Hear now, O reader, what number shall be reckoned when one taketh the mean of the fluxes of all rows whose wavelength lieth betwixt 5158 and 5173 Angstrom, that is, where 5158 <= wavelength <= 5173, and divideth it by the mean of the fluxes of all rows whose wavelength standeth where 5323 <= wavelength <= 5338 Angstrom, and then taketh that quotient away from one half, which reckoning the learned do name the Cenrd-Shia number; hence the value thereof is -0.2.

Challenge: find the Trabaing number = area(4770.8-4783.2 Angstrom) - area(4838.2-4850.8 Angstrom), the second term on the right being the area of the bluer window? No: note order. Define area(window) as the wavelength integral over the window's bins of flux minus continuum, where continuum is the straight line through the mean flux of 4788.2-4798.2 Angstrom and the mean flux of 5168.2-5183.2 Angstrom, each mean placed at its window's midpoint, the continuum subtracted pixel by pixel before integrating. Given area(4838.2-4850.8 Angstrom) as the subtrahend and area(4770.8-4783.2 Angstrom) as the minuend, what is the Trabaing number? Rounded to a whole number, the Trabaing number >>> -91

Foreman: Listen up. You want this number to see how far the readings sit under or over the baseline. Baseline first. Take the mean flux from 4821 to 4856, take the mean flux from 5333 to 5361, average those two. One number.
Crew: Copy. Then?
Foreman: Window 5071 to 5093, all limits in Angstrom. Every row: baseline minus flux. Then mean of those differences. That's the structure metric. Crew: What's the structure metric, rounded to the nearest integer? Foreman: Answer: 11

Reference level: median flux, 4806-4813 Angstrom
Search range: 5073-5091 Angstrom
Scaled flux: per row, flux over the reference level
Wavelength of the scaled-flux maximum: 5089.5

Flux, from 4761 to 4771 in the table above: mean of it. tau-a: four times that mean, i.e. 213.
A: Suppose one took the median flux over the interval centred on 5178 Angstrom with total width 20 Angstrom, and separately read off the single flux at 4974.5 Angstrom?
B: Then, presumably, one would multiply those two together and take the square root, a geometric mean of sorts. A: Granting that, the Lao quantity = 43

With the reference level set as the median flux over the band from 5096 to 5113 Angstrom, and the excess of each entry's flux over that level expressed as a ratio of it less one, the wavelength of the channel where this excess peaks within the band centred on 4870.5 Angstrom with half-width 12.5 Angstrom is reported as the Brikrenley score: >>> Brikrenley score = 4879.5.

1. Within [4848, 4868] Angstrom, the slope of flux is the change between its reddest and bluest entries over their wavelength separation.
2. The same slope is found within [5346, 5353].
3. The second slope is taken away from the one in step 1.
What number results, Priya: -1.1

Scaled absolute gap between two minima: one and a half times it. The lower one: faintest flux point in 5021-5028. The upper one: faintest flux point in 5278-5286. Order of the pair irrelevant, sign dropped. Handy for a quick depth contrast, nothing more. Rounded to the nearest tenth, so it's 8.7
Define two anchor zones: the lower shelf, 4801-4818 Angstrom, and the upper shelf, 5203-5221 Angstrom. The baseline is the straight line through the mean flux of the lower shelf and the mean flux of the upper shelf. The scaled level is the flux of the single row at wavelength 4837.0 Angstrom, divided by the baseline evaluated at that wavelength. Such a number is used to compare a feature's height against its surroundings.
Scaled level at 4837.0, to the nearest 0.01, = 0.99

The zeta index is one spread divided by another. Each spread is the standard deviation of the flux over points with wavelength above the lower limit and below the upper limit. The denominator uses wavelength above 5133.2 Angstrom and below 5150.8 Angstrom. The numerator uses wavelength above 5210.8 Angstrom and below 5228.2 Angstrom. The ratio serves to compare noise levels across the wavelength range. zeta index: 4.1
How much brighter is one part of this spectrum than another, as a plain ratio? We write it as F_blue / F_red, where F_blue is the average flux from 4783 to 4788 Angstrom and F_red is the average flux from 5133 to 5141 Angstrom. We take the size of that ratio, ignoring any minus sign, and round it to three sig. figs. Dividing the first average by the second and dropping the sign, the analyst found 1.17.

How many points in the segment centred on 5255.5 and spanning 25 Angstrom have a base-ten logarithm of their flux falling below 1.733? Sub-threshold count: 3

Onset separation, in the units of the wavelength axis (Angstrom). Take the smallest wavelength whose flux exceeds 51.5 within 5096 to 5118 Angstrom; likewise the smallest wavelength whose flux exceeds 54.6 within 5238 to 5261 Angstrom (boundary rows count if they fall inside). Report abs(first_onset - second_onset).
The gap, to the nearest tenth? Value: 122.5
